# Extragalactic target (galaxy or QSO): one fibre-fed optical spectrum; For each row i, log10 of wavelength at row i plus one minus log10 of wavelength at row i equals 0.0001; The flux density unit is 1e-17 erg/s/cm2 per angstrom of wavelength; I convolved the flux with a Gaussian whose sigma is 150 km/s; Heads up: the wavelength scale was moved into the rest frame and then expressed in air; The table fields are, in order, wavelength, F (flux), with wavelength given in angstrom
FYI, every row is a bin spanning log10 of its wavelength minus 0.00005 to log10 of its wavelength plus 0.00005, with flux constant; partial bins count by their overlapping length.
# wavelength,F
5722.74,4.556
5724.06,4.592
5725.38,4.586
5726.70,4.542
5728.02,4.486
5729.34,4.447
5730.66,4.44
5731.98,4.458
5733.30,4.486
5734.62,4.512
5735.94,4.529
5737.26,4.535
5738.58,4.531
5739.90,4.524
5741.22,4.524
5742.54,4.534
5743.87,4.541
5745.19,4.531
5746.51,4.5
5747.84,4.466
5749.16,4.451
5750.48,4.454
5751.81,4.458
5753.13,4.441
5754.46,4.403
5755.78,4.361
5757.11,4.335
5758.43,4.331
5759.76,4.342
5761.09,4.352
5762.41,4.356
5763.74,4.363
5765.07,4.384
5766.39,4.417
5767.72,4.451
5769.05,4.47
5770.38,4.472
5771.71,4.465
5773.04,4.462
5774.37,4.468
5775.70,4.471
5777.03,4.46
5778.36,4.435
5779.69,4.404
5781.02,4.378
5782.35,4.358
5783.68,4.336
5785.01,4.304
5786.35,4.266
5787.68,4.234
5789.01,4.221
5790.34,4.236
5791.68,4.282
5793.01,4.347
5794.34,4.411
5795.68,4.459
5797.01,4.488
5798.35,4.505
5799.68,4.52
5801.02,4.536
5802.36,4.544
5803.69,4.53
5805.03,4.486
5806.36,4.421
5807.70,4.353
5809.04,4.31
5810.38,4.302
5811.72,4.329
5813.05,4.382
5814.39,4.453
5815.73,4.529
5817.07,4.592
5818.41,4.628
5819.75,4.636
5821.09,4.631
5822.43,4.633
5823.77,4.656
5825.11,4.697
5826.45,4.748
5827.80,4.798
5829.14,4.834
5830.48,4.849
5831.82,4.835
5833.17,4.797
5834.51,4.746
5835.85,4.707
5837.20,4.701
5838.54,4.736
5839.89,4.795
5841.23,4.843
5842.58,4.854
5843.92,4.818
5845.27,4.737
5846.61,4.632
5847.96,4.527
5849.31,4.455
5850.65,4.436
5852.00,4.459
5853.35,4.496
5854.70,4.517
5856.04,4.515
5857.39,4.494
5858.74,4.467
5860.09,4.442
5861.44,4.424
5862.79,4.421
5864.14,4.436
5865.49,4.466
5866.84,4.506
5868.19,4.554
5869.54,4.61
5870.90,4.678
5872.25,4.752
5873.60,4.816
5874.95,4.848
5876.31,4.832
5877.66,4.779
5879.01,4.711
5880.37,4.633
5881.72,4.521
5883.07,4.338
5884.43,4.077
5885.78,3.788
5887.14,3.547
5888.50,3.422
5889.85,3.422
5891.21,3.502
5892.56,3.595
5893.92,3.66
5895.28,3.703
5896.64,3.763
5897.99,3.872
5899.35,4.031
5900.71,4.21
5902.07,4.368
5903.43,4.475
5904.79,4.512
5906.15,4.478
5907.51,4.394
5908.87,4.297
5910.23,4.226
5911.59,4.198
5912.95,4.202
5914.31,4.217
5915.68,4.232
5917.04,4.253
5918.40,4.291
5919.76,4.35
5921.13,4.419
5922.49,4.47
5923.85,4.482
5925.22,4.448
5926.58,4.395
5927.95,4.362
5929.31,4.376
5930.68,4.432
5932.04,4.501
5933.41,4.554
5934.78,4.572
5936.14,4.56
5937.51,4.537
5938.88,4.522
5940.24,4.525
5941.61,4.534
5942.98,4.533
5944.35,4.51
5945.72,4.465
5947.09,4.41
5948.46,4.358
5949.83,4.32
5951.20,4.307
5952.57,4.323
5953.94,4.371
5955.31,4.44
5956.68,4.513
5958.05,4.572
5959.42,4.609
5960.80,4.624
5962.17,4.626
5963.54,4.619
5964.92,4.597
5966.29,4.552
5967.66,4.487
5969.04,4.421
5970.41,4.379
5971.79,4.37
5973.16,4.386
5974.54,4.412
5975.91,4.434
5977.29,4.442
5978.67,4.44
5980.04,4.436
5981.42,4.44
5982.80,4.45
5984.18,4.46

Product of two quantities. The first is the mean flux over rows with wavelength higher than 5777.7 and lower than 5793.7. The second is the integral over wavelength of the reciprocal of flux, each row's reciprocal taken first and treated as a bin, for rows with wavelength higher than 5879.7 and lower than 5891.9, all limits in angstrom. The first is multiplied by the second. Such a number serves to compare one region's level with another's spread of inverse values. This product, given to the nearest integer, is 14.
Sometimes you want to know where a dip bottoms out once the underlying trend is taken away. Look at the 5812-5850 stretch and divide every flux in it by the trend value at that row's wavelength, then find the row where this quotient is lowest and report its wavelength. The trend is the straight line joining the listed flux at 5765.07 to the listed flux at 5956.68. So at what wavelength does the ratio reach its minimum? 5813.05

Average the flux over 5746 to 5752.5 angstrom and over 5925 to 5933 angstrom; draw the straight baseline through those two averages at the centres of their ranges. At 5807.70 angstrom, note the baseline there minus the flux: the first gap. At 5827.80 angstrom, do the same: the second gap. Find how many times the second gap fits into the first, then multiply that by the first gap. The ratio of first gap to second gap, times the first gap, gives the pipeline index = 0.0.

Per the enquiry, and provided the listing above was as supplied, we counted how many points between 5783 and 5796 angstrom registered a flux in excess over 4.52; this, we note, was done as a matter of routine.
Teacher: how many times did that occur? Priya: 0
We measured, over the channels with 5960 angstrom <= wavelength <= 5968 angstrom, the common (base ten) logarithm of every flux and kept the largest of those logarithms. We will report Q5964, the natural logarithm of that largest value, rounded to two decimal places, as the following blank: -0.41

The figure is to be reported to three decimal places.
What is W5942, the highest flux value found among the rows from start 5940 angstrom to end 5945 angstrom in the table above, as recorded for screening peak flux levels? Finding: 4.534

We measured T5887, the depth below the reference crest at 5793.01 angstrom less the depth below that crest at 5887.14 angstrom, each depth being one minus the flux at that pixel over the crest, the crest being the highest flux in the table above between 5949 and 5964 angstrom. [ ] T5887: -0.17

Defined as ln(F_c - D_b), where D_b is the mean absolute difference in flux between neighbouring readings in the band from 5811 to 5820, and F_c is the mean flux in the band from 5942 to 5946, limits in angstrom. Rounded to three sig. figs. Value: 1.49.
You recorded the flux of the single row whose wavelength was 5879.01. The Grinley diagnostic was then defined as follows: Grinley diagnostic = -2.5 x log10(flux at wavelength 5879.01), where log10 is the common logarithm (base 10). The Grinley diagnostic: -1.68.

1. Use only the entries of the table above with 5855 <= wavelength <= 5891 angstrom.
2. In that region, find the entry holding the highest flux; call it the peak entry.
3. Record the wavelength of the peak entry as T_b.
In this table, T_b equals 5874.95 angstrom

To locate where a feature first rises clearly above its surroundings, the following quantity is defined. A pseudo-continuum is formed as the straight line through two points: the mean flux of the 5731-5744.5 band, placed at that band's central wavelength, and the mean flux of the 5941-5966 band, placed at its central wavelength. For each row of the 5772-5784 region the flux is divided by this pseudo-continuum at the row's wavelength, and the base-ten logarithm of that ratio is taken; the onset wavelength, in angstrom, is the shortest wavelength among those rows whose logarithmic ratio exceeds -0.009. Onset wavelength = 5773.04 angstrom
